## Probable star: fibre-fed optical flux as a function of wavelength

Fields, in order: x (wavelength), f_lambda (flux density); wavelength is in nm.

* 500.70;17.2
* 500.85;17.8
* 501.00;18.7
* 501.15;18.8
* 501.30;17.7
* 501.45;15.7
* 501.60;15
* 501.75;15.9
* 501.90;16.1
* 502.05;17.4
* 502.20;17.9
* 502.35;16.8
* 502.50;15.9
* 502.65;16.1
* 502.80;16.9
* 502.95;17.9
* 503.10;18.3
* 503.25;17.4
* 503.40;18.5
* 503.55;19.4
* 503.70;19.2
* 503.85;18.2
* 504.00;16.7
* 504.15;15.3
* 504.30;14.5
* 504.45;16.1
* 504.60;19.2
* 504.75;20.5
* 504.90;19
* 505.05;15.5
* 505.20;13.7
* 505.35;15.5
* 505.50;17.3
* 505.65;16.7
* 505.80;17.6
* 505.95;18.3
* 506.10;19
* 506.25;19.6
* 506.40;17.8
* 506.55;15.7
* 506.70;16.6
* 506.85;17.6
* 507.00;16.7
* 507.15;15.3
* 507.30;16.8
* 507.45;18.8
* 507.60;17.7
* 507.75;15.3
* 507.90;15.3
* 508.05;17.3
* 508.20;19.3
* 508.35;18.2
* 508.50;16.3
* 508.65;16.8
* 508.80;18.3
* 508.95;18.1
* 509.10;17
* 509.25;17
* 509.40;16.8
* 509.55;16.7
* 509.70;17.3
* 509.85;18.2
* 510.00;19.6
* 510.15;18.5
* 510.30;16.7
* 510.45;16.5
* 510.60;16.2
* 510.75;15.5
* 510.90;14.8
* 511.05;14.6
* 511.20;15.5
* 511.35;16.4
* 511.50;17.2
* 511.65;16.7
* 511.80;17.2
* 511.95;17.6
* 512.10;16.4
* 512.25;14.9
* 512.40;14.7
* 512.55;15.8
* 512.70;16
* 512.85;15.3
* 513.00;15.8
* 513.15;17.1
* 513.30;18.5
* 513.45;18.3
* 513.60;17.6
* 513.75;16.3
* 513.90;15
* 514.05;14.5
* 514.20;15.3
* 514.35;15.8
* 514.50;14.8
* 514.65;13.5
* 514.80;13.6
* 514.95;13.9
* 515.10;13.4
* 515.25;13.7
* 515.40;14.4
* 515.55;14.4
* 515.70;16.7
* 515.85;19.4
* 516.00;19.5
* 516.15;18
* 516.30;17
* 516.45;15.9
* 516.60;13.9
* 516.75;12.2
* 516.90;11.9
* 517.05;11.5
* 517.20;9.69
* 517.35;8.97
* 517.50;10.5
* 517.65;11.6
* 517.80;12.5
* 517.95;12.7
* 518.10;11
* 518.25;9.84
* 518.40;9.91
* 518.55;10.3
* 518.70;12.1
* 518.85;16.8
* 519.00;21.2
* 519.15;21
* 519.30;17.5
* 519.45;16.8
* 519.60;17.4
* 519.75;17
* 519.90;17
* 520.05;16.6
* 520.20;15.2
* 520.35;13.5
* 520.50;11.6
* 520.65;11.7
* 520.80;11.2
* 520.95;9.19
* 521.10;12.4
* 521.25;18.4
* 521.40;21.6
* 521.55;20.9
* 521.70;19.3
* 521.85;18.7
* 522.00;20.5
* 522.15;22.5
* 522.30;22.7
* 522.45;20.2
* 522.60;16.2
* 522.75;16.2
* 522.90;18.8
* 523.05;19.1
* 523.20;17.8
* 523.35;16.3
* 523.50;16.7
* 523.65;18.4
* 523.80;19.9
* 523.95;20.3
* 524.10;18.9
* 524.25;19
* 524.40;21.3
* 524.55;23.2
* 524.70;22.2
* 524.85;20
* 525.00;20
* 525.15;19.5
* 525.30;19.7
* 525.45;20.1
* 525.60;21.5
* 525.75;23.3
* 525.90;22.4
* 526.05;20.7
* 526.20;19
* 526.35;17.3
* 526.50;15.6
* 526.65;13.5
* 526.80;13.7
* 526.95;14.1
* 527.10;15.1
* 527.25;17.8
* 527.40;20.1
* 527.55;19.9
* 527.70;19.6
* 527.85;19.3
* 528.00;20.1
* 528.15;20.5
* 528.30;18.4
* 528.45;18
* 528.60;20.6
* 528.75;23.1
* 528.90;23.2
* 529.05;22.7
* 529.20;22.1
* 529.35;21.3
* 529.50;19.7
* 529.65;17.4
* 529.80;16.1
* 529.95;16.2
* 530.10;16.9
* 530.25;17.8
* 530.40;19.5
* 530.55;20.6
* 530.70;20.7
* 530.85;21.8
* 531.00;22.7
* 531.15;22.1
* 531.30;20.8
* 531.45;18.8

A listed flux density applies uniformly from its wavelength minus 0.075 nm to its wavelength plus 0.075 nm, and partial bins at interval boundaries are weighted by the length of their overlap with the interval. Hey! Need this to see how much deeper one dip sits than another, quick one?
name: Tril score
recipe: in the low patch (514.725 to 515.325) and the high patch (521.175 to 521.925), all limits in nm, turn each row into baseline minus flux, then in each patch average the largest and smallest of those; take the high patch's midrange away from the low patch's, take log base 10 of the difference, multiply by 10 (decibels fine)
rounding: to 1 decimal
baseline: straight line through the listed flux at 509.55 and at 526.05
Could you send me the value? 6.8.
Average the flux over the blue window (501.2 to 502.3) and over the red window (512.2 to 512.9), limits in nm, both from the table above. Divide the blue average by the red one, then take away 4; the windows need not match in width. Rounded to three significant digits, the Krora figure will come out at -2.92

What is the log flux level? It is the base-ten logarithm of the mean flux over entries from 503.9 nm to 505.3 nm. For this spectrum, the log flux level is 1.223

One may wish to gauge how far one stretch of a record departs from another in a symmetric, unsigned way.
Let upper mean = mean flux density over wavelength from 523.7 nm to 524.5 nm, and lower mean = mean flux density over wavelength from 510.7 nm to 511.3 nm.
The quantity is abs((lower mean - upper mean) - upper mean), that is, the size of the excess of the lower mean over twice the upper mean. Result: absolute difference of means 24.7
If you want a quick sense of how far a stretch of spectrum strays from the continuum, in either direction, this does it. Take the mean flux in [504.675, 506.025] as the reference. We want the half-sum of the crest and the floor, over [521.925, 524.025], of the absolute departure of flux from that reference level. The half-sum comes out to 3.0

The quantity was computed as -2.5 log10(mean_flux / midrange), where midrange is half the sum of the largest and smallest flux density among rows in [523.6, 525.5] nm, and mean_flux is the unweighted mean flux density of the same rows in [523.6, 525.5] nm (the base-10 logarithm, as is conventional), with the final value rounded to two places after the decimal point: 0.03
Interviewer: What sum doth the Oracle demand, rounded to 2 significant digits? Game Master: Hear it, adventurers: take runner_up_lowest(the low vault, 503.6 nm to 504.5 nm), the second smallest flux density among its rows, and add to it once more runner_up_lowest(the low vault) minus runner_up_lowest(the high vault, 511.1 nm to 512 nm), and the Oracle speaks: 14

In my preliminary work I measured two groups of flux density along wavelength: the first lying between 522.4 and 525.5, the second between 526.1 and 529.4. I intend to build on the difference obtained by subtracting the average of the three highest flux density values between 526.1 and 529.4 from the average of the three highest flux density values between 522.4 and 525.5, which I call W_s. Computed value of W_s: -1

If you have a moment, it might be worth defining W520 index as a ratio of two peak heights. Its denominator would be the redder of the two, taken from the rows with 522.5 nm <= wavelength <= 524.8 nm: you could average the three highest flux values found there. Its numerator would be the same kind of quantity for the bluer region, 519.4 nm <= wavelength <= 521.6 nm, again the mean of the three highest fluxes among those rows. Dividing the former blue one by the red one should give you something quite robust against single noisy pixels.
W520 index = 0.91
